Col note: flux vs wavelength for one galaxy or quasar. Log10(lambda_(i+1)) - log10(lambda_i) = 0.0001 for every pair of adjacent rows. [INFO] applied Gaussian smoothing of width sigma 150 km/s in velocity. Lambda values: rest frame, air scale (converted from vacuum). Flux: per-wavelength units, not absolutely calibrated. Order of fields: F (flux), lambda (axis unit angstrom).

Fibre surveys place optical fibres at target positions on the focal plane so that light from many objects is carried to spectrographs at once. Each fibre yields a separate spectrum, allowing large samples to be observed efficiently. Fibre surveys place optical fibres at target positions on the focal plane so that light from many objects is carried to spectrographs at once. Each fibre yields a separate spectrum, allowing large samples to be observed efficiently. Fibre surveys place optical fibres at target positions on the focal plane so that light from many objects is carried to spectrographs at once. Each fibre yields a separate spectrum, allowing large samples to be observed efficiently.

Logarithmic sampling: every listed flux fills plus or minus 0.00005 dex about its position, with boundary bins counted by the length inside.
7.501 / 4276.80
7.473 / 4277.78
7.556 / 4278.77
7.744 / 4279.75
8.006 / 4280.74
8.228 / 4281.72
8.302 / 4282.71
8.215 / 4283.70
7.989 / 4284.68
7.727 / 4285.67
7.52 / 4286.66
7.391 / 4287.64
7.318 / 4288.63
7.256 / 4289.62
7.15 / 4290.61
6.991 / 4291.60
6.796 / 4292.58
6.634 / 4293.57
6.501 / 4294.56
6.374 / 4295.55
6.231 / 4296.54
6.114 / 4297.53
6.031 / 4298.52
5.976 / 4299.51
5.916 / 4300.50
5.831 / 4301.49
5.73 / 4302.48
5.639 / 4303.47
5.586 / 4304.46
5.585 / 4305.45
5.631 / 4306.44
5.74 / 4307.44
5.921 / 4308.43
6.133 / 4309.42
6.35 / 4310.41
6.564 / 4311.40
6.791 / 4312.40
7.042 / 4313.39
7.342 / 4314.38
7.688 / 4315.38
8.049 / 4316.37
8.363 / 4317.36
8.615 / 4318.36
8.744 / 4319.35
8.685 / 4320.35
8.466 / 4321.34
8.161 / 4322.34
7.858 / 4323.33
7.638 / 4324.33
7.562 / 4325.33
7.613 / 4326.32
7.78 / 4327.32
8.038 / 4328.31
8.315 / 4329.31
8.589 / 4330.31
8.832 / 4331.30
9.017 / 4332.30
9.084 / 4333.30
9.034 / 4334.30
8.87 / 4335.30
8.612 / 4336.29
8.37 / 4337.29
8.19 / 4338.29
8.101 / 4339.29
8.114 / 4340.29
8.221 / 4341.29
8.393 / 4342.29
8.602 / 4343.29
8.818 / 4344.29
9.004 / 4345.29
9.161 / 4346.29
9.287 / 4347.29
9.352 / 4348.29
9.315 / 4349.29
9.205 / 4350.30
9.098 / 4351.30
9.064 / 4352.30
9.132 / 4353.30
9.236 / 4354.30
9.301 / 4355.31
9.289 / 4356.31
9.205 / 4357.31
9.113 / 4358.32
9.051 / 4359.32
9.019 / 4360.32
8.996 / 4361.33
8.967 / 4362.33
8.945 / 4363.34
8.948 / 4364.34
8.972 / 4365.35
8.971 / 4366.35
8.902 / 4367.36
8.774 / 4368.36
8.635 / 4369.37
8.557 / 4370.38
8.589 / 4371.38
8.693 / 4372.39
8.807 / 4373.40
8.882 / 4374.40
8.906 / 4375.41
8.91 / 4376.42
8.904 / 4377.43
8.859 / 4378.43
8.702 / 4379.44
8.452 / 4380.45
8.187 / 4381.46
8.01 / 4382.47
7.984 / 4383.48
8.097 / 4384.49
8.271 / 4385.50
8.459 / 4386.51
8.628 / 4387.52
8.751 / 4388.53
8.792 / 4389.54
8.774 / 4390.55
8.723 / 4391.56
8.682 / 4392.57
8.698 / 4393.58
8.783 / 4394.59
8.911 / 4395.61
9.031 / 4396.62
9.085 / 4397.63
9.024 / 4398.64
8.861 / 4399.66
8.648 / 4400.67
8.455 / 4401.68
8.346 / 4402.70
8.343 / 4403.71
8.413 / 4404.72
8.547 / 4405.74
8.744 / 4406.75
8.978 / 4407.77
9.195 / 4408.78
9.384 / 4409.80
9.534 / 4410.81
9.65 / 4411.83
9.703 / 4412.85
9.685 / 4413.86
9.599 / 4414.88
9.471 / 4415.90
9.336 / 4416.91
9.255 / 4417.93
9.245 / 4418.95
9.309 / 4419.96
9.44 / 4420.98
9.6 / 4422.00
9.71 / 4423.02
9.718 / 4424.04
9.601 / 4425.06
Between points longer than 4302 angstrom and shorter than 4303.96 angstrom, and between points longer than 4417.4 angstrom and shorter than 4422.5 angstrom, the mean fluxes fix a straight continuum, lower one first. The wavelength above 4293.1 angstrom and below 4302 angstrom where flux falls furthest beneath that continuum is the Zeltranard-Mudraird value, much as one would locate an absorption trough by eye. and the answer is 4301.49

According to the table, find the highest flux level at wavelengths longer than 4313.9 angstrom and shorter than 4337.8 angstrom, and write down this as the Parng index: 9.084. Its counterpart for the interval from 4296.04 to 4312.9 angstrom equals 6.791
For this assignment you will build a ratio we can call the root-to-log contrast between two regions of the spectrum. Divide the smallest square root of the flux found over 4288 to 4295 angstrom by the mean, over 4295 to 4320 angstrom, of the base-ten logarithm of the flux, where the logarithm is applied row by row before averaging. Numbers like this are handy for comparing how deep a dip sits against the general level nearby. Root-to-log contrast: 3.14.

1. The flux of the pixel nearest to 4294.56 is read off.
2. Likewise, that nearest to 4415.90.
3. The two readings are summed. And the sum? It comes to 16.0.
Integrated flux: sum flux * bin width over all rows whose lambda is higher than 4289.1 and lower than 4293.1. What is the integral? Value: 28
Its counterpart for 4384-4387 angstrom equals 25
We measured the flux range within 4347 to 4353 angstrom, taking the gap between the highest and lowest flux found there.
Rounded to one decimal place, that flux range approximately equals 0.3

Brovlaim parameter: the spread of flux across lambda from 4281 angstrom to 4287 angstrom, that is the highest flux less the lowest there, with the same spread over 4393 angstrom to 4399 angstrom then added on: 1.2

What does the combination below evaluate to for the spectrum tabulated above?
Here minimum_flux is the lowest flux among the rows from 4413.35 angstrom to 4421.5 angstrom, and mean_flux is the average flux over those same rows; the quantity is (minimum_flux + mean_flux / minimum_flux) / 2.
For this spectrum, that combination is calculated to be 5.13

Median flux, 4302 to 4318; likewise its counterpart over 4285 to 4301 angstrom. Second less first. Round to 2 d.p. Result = 0.47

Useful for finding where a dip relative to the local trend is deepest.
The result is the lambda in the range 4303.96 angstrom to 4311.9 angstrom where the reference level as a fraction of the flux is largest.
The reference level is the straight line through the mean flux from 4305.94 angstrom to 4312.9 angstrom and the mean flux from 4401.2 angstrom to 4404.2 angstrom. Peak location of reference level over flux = 4305.45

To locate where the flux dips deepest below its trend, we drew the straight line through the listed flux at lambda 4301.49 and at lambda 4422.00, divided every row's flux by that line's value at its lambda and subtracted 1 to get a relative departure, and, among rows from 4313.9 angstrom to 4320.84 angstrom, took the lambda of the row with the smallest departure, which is 4314.38 angstrom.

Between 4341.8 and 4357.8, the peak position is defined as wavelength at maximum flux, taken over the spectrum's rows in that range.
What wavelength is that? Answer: 4348.29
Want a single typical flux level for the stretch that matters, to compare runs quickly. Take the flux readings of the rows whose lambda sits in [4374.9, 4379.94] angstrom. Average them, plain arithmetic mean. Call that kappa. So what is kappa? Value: 8.9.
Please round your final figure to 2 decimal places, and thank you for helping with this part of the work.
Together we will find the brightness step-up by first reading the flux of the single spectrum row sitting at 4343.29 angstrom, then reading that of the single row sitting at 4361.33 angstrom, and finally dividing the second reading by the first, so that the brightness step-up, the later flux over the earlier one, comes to 1.05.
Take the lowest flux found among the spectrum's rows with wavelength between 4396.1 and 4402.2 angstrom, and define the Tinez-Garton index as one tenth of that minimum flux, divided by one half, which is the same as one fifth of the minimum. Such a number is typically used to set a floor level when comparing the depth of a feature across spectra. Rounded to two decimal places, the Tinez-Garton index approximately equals 1.69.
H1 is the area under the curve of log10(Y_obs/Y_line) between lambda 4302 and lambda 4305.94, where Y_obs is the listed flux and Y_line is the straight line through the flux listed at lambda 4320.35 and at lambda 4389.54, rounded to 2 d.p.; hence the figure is -0.74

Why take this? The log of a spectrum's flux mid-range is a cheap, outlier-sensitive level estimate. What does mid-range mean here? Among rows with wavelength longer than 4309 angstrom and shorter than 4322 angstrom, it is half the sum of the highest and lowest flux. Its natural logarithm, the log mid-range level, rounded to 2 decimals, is 2.01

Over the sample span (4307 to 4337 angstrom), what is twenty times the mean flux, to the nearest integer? 157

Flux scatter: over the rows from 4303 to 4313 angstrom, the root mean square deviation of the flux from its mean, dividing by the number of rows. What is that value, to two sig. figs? 0.42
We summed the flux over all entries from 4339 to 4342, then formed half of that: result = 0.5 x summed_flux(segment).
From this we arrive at 12.2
